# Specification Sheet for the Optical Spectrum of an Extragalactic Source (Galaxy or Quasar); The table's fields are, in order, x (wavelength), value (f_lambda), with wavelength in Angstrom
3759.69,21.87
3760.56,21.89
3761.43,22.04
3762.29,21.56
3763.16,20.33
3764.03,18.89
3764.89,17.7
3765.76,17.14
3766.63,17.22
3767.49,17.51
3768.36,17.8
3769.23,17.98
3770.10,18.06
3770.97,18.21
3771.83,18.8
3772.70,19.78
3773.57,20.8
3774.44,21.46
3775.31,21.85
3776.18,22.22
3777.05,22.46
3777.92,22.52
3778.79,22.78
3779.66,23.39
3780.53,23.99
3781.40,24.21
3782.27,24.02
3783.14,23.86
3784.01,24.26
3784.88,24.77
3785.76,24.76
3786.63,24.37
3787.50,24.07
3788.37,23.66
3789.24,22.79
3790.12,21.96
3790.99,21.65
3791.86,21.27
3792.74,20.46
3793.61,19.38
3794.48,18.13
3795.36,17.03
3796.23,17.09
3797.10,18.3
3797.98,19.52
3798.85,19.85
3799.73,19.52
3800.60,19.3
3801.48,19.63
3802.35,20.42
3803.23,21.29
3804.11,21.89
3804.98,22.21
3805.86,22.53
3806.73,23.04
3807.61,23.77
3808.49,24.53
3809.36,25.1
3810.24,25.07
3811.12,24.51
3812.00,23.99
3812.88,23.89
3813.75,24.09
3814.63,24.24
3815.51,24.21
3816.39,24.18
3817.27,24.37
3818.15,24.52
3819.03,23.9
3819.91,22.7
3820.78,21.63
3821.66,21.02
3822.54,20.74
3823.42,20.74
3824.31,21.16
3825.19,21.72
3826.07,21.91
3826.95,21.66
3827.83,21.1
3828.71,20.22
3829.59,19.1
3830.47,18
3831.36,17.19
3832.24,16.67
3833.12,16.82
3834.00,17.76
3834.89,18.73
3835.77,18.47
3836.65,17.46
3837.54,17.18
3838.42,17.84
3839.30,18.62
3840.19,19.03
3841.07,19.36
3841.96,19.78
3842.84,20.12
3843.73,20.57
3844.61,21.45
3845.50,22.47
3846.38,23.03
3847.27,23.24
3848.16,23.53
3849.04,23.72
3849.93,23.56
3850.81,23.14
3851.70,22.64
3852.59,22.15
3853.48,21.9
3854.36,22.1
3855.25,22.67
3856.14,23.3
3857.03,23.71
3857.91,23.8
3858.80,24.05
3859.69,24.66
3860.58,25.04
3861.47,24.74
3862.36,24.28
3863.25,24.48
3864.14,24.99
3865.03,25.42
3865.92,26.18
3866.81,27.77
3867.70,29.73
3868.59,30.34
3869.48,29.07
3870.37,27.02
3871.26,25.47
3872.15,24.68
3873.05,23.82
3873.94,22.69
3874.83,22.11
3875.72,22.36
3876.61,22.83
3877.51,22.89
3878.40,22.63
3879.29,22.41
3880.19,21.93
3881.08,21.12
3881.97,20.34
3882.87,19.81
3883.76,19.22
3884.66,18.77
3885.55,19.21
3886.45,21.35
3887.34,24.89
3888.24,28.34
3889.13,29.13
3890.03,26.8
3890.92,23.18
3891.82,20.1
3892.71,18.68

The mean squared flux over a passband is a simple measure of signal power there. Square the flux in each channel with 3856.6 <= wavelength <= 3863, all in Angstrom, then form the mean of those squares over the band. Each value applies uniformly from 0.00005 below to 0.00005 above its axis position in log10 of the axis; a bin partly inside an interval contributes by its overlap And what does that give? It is 592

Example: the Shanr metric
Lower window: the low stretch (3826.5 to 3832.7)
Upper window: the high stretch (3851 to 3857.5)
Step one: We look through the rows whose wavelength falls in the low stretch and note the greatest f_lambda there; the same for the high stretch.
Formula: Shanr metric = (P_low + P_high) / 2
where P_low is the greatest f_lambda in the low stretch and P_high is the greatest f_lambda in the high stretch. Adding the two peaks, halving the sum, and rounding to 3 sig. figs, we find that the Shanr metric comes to 22.7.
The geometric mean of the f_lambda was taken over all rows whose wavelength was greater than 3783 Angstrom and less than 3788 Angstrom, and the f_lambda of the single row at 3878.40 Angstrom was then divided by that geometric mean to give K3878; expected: 0.9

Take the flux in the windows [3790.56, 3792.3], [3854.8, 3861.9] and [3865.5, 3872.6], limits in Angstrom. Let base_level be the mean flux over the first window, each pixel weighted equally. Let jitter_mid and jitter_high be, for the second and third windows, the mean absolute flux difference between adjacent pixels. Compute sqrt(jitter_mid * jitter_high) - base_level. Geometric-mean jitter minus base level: -20.7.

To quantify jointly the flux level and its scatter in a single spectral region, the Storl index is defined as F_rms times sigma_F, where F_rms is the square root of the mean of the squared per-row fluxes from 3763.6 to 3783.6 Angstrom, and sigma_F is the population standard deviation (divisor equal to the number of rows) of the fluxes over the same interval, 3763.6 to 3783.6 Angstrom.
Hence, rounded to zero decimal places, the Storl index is 52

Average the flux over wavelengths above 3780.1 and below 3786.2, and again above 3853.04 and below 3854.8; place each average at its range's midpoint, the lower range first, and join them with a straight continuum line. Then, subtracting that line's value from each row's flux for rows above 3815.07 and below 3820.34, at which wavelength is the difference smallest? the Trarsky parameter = 3819.91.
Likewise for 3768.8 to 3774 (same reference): 3769.23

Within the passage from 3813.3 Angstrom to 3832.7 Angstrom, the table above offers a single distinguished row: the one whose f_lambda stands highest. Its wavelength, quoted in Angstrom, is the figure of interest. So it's 3818.15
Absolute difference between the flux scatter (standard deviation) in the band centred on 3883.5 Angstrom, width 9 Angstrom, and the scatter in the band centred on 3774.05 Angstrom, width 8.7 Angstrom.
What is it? 0.09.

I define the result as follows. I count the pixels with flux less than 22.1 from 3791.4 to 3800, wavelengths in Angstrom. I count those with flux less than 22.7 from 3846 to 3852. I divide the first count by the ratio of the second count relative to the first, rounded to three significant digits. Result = 100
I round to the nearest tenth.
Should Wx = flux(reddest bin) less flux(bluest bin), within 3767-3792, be 3.8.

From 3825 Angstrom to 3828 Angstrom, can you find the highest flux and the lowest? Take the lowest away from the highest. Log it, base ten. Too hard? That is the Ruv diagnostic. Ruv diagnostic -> -0.1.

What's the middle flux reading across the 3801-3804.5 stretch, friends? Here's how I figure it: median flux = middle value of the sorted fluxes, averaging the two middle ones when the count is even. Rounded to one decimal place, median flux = 20.9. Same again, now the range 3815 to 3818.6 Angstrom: 24.3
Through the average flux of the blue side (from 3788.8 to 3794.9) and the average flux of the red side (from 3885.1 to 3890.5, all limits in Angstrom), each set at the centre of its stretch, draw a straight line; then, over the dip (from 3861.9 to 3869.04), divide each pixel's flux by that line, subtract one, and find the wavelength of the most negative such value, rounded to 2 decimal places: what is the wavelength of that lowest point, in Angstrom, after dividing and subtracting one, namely 3862.36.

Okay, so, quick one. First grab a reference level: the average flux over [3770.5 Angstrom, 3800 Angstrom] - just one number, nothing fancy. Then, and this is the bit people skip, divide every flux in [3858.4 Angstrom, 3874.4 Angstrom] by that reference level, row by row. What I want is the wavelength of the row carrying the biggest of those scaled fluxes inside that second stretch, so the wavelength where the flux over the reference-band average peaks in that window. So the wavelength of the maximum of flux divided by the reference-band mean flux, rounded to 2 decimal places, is 3868.59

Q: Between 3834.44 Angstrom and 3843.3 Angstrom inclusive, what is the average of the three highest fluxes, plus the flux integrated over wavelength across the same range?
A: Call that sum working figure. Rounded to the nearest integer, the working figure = 185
